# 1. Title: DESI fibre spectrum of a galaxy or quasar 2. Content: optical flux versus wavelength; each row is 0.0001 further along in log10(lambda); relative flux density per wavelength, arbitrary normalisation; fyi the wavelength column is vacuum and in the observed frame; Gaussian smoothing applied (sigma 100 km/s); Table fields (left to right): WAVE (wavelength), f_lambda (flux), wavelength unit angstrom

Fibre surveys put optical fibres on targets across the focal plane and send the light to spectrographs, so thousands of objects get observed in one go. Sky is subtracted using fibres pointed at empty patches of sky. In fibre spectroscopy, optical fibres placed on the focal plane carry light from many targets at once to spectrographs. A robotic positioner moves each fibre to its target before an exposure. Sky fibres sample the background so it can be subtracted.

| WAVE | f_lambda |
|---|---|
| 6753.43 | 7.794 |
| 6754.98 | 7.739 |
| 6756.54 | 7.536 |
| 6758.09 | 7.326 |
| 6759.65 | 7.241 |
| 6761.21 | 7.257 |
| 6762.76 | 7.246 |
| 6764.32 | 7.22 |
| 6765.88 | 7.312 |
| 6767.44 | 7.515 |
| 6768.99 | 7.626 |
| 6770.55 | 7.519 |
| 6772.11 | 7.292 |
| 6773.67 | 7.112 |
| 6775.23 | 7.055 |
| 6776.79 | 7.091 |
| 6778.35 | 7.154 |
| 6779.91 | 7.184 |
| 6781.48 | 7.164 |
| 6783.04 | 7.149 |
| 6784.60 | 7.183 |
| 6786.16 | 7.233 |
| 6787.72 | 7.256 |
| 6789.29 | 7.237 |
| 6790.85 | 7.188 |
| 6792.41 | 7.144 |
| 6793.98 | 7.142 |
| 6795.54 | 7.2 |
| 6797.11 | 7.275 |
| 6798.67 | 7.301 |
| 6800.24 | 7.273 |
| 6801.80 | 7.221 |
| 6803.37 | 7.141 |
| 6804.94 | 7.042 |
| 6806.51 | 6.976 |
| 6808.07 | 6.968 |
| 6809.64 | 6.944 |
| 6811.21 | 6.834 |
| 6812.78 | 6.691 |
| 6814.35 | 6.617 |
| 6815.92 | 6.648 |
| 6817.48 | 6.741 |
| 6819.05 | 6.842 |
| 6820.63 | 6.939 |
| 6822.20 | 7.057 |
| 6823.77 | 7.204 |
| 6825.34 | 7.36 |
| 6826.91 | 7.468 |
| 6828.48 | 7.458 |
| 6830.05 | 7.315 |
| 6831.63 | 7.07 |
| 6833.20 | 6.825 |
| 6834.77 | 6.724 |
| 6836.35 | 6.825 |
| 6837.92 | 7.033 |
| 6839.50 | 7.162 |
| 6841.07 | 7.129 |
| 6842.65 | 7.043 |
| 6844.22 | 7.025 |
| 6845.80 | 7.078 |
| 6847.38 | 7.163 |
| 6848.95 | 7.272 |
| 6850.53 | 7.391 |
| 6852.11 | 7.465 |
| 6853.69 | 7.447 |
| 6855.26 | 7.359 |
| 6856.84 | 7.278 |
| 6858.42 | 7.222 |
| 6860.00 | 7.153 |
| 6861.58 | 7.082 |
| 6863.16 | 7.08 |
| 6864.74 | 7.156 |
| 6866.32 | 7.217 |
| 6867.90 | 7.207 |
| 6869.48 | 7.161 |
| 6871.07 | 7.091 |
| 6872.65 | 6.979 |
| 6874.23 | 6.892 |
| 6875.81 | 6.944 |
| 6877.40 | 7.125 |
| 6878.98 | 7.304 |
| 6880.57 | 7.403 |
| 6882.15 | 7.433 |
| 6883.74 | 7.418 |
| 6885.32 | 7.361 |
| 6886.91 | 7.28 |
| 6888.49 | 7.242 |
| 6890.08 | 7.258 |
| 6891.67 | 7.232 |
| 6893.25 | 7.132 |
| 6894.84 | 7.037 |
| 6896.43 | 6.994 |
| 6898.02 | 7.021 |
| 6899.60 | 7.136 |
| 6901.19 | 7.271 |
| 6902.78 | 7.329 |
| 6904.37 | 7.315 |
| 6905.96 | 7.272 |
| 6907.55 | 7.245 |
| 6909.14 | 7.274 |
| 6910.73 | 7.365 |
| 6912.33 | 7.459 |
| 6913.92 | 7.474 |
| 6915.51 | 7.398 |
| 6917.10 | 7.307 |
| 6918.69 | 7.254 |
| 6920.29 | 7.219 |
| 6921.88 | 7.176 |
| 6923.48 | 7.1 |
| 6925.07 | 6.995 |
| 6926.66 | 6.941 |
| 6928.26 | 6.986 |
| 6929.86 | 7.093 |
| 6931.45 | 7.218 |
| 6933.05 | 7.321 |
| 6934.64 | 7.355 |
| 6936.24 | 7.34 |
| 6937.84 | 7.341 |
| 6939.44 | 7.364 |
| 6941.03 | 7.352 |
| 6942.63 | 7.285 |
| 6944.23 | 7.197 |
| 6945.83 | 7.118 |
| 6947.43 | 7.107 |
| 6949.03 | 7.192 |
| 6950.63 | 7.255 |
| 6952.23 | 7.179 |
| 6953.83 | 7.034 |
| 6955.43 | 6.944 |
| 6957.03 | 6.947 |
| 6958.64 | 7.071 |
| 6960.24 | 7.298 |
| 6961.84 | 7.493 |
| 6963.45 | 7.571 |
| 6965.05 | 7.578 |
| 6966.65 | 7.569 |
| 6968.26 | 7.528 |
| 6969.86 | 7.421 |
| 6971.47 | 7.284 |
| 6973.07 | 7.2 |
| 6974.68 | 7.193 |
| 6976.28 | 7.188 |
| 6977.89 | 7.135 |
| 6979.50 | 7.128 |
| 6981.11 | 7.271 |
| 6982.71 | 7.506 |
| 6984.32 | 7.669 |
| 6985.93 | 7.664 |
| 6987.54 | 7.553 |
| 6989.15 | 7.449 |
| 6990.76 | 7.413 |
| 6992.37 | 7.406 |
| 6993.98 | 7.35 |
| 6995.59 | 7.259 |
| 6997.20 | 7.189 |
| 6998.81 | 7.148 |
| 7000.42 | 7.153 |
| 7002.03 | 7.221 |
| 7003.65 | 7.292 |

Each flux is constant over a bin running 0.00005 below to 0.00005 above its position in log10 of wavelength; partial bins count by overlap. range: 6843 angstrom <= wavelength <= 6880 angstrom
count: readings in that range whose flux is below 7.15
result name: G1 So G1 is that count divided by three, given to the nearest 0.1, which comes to 3.0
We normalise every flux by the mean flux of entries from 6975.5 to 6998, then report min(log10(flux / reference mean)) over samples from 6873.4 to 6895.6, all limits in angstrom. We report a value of -0.029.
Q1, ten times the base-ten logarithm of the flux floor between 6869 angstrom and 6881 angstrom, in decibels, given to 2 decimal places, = 8.38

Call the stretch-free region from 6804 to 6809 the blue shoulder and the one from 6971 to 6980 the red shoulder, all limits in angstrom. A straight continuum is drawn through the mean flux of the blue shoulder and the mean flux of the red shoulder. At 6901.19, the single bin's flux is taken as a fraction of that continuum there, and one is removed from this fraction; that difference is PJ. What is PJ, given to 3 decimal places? 0.024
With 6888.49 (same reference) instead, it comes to 0.022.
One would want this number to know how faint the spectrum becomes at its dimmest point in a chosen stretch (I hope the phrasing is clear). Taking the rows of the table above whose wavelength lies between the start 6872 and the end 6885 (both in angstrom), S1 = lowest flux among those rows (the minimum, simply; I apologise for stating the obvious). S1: 6.892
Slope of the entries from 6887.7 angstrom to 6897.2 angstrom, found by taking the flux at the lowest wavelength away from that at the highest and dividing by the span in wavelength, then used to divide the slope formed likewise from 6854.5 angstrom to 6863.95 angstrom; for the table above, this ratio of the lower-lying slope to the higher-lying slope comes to 1.1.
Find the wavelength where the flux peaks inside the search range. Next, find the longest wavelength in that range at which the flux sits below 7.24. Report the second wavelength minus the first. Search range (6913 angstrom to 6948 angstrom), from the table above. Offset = 33.5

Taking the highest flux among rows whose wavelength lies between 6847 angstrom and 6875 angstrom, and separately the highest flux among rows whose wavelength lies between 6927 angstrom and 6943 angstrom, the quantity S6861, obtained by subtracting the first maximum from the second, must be -0.10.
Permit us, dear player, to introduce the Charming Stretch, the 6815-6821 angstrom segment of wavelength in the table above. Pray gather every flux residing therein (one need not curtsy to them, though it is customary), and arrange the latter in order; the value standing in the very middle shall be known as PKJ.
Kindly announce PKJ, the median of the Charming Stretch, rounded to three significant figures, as 6.79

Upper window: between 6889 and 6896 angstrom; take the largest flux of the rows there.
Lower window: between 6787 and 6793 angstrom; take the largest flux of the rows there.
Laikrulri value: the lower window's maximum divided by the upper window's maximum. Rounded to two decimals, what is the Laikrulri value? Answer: 1.00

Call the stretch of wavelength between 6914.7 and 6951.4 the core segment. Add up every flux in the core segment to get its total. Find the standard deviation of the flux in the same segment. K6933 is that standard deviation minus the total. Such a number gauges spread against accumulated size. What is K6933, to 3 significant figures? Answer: -166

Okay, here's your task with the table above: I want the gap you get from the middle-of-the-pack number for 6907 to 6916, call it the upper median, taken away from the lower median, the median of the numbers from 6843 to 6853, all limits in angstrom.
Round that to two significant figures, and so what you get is -0.16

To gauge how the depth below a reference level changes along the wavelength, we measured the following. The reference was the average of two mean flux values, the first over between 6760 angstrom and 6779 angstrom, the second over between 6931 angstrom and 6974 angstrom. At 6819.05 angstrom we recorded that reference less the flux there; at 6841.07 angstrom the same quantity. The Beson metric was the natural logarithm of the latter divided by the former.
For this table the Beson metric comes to -1.06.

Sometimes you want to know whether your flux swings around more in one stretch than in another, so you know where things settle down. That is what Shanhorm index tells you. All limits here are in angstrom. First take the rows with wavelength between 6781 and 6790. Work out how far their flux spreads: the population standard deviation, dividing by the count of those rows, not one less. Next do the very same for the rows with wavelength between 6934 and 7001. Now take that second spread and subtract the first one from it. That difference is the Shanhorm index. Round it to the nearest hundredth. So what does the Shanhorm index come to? 0.14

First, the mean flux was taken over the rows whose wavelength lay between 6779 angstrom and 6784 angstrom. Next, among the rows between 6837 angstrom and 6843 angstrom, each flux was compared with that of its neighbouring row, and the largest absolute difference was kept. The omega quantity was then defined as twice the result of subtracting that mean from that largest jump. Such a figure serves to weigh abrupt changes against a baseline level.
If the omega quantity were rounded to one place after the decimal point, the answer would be -14.1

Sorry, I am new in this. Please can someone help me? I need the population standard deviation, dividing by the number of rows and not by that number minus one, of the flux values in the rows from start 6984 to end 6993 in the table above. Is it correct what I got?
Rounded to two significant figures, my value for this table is 0.11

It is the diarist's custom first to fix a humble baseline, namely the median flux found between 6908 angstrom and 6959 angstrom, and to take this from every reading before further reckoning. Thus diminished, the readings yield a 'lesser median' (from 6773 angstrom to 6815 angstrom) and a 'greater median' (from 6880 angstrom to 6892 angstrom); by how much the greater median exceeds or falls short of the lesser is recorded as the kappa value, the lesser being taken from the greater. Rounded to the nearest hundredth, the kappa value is 0.17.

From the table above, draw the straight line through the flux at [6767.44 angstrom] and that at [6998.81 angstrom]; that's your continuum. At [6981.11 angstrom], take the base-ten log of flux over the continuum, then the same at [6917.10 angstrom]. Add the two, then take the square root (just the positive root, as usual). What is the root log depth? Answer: 0.086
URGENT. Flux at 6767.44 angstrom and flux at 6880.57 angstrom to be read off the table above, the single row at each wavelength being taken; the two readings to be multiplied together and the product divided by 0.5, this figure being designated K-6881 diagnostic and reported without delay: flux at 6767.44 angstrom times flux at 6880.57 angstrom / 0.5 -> 111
